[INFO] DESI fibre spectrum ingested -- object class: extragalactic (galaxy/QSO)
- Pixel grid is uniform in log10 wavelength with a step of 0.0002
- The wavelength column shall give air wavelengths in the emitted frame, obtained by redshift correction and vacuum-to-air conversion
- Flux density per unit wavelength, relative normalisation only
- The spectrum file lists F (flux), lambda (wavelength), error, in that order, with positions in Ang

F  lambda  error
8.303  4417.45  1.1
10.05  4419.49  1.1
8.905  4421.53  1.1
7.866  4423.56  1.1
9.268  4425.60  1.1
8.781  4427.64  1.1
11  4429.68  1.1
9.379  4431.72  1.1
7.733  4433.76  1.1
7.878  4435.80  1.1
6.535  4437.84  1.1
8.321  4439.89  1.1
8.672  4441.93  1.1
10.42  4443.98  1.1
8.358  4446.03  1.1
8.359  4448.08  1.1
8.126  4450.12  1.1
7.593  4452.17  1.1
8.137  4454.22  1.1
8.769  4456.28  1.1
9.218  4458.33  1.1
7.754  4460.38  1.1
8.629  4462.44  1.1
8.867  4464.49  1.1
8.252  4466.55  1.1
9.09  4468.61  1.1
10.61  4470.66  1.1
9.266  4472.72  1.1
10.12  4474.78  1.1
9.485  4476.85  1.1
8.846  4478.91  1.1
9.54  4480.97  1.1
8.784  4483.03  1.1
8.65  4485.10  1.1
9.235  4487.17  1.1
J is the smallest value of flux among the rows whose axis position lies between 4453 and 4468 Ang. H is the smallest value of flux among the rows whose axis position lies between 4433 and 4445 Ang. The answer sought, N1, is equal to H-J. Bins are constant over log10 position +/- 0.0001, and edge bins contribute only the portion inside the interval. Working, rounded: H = 6.535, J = 7.754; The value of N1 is -1.2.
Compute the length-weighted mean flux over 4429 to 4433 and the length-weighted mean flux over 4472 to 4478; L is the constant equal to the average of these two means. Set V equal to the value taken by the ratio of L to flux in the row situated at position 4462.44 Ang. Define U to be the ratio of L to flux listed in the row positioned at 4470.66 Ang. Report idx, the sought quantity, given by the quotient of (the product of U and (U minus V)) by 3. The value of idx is -0.065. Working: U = 0.92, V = 1.13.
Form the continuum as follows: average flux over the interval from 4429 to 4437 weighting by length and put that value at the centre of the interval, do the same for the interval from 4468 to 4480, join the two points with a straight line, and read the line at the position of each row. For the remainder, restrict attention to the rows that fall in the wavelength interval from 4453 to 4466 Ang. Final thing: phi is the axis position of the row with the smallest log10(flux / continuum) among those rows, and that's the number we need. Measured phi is 4460.38 Ang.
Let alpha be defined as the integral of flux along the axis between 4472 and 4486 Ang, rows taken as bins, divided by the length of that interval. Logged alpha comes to 9.2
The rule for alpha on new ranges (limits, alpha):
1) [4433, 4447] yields 8.3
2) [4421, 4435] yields 9.0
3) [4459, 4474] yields 9.0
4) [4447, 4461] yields 8.3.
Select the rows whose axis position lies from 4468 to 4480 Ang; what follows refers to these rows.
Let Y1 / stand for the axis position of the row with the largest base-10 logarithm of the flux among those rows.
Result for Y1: 4470.66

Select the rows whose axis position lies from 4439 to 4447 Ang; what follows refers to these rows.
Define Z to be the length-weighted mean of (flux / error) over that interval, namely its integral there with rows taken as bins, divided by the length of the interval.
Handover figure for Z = 8.1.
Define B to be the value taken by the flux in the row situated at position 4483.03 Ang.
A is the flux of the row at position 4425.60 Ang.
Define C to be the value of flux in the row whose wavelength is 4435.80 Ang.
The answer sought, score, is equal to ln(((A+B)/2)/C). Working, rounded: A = 9.268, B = 8.784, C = 7.878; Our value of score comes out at 0.14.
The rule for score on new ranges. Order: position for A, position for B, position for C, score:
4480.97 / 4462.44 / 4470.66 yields -0.16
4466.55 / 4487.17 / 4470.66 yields -0.19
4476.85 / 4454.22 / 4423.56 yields 0.11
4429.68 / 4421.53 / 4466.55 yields 0.19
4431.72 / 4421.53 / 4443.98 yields -0.13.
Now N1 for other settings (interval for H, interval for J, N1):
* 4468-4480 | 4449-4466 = 1.3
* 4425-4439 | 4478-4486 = -2.1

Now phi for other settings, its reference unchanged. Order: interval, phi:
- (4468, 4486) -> 4485.10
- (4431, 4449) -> 4437.84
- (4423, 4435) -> 4433.76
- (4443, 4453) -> 4452.17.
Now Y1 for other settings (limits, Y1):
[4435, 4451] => 4443.98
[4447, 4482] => 4470.66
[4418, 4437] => 4429.68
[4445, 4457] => 4456.28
